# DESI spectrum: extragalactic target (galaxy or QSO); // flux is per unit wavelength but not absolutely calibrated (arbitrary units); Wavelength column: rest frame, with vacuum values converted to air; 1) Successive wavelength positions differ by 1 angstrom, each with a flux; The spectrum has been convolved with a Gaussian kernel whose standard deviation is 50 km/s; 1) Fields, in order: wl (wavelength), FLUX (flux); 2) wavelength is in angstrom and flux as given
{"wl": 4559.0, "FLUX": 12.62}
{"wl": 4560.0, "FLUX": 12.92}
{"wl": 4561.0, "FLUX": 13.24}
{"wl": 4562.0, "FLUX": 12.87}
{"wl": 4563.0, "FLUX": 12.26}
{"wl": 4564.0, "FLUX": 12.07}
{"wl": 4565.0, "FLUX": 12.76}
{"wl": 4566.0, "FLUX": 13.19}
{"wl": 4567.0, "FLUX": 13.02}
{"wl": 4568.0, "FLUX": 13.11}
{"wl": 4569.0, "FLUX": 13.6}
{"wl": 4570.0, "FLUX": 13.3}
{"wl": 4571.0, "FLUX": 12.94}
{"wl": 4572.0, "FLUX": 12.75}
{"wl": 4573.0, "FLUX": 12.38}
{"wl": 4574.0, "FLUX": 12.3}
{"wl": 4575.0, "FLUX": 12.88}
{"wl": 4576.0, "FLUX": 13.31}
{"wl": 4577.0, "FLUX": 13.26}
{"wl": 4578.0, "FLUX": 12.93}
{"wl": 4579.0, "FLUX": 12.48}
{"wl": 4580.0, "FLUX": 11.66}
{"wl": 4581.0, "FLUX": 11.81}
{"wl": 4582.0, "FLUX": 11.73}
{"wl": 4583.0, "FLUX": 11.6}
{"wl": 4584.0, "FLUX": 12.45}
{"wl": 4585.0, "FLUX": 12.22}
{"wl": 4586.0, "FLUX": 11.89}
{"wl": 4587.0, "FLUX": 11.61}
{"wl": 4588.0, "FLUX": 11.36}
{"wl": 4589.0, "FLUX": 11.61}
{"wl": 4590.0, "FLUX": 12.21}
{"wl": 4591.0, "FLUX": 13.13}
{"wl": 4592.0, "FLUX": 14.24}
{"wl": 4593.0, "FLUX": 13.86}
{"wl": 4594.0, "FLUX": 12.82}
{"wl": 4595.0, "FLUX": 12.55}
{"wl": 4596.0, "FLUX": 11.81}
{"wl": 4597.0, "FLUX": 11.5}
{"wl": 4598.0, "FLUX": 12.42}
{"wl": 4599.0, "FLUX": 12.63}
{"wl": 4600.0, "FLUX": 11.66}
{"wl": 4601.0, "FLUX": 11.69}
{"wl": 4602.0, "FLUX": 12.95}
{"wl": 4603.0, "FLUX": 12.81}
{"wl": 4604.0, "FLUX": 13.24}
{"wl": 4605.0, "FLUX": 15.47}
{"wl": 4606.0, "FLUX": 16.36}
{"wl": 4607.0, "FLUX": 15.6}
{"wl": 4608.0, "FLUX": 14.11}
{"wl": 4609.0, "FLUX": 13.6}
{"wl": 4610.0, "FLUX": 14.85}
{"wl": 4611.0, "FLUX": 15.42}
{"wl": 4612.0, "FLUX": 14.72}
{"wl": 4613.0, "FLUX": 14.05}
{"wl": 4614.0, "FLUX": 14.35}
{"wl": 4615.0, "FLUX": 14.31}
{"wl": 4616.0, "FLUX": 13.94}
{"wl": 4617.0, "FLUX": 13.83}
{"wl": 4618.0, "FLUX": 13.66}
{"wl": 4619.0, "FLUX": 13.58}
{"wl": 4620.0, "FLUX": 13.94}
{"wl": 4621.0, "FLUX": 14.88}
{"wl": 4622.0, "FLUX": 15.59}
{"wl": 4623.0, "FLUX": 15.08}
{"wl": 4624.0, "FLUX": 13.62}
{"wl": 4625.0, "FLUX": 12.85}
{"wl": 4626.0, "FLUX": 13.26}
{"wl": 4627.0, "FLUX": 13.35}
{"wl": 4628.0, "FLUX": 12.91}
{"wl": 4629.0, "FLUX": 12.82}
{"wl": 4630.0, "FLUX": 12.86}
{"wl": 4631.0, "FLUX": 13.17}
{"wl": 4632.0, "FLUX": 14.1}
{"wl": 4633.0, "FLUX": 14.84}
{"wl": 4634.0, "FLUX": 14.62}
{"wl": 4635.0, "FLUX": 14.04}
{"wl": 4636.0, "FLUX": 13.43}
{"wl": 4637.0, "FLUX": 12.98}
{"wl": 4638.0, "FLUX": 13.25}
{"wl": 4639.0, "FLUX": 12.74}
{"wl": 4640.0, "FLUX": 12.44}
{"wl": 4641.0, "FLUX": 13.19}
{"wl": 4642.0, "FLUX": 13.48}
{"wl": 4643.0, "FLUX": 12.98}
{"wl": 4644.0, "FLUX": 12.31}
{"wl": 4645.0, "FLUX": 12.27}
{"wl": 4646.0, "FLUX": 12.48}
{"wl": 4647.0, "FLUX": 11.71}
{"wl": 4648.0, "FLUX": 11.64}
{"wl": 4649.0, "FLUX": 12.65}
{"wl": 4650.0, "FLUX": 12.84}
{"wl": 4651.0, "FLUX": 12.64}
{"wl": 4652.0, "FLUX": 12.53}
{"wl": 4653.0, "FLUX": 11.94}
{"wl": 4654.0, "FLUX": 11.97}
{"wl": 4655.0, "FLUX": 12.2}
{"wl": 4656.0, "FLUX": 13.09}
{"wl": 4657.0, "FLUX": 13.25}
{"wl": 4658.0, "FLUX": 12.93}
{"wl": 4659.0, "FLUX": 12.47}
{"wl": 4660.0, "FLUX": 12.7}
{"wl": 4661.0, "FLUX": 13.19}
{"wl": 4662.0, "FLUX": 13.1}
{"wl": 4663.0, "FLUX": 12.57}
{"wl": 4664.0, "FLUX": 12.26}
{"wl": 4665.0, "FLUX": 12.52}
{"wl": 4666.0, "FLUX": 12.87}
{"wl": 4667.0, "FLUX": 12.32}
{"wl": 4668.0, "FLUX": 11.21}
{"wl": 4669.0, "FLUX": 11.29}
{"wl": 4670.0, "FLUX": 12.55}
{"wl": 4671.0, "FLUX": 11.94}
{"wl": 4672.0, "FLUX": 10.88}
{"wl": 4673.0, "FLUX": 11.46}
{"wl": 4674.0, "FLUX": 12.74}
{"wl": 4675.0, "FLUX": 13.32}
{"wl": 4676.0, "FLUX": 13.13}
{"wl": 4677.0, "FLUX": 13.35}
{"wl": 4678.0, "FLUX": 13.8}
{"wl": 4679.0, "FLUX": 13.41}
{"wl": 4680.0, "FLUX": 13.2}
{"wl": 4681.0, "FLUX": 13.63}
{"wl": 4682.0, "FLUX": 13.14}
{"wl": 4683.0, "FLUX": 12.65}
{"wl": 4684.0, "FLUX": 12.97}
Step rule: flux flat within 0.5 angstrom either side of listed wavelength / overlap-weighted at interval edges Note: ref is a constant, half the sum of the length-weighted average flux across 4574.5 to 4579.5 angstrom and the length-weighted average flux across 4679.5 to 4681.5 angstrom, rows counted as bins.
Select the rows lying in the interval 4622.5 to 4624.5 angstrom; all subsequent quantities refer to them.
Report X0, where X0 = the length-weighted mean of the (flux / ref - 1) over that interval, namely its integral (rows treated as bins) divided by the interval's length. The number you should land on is 0.09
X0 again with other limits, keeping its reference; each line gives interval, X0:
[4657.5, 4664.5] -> -0.03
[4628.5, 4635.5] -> 0.04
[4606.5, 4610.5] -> 0.10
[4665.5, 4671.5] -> -0.09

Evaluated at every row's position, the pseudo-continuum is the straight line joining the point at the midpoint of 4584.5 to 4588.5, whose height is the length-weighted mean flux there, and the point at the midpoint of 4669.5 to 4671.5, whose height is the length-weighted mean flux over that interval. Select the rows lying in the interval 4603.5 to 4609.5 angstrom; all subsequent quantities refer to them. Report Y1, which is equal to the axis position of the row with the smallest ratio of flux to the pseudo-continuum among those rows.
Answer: 4604.0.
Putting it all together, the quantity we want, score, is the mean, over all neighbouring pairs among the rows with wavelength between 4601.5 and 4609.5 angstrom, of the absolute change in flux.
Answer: 0.92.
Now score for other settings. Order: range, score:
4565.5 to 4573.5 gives 0.28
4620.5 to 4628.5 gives 0.63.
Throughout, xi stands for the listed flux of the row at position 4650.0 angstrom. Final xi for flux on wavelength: 12.84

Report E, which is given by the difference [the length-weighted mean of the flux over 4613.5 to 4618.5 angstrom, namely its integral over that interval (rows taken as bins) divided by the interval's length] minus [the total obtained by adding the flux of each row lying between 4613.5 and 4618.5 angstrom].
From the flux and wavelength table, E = -56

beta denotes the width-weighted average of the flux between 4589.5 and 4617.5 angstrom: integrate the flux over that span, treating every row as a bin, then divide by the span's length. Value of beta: 13.6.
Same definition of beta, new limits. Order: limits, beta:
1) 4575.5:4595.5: 12.4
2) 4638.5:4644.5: 12.9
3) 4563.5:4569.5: 13.0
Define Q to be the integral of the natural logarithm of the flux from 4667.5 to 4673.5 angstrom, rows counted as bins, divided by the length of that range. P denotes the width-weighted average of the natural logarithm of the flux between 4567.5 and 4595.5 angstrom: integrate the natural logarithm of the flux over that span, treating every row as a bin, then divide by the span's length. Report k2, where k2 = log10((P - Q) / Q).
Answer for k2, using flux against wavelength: -1.47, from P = 2.53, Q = 2.45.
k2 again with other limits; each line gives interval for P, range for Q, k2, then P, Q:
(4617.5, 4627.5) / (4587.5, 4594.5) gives -1.43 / 2.64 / 2.54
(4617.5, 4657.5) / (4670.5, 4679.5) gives -1.80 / 2.58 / 2.54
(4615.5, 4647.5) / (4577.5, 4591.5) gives -1.36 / 2.60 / 2.49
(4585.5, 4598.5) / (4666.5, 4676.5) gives -2.01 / 2.51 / 2.49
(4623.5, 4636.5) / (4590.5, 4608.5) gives -2.04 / 2.60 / 2.58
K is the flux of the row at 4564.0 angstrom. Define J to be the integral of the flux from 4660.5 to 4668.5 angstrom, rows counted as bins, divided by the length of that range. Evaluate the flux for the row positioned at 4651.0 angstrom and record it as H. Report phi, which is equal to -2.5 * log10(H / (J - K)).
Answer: -3.7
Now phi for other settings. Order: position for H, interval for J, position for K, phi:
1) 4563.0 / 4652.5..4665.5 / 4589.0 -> -2.7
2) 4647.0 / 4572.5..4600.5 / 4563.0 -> -5.1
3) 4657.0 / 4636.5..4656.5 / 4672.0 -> -2.2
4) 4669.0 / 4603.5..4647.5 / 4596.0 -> -1.9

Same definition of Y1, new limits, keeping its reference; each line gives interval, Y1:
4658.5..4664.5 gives 4664.0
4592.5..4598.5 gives 4597.0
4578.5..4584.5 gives 4583.0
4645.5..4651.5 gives 4648.0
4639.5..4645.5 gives 4645.0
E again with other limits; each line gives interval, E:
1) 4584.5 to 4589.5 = -47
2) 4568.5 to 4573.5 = -52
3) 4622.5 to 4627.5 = -55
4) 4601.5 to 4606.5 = -57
